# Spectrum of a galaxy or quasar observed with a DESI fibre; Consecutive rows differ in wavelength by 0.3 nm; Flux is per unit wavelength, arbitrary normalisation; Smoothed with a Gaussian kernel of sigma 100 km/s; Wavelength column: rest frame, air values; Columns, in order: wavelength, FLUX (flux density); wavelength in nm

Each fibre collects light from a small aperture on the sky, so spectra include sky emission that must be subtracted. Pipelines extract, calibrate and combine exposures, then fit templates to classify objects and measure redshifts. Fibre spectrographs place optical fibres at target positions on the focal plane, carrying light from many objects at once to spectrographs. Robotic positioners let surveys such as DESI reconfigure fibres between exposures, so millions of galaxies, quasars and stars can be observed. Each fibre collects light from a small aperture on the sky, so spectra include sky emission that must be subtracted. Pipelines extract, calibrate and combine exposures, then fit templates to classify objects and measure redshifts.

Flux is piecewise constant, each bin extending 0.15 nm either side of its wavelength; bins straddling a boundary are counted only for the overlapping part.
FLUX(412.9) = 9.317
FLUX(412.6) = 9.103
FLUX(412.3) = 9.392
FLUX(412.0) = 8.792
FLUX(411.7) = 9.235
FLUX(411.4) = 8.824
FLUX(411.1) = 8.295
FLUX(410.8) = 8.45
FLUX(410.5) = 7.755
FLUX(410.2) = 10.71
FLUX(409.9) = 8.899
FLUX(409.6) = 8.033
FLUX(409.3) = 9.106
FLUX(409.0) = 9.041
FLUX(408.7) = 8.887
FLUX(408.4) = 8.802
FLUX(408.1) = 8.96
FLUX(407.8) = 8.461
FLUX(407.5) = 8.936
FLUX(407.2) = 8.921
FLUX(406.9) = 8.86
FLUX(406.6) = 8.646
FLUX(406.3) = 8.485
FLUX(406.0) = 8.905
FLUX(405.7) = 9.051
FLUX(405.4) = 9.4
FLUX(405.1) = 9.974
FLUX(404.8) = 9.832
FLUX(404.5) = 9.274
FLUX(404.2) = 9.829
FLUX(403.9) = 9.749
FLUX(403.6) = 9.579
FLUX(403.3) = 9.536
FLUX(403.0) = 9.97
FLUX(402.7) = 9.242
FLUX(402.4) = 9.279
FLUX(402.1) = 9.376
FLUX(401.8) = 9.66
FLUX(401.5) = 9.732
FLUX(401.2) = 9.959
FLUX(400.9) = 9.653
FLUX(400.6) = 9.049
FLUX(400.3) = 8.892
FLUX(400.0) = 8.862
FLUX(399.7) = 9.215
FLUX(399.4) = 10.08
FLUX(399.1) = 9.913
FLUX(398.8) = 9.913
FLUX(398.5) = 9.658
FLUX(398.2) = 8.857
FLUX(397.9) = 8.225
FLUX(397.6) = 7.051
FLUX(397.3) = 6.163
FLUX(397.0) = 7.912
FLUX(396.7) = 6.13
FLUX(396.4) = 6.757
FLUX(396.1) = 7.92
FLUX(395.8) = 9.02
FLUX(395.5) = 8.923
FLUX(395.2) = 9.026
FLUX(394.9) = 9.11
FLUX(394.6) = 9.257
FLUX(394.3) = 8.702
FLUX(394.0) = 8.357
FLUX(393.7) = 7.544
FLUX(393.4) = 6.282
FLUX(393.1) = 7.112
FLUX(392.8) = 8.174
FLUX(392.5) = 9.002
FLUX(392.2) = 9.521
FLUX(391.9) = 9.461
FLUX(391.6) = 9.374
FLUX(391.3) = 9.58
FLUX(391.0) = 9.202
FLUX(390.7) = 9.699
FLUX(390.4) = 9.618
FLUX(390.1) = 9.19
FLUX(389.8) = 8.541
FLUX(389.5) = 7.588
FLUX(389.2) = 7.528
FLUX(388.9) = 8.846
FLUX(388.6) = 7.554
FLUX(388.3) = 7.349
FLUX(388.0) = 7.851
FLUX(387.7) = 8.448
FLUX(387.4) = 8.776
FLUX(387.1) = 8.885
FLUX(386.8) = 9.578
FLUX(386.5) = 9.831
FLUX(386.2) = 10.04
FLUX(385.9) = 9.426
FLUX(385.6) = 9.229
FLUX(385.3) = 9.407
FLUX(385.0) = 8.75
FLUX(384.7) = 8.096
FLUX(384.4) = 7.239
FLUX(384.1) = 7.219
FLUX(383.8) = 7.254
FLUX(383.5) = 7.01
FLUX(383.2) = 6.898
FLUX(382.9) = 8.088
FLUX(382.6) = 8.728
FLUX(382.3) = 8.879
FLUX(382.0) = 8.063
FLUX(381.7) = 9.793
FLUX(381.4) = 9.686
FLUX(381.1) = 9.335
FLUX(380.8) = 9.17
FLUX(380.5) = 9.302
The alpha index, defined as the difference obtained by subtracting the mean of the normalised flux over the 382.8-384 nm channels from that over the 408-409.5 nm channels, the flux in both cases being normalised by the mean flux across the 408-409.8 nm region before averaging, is 0.19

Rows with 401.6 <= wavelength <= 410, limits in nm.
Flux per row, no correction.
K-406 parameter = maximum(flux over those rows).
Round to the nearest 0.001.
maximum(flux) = 9.974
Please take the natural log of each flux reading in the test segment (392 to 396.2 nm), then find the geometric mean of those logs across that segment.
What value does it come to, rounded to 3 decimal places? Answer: 2.122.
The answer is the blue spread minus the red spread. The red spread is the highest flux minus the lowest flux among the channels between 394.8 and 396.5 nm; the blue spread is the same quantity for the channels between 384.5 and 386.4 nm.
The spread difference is -0.4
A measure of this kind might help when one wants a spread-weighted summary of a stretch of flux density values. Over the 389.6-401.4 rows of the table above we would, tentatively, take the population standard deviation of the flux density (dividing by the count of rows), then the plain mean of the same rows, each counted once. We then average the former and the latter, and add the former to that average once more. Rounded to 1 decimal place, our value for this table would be 6.0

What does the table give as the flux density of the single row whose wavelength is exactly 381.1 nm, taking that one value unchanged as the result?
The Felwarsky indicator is 9.335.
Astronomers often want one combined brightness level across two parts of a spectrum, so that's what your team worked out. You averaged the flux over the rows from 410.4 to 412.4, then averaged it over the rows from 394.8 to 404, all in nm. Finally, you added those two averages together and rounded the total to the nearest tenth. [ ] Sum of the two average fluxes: 17.6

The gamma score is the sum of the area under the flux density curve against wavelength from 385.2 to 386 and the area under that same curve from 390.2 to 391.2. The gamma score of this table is 17.0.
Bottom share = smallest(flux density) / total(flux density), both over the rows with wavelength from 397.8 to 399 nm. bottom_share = 0.224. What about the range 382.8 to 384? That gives 0.236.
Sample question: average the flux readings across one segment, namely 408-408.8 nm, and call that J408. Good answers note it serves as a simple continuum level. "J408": 8.88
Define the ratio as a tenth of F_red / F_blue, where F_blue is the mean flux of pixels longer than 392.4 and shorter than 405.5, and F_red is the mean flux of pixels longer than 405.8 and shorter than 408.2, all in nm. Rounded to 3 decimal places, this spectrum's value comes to 0.099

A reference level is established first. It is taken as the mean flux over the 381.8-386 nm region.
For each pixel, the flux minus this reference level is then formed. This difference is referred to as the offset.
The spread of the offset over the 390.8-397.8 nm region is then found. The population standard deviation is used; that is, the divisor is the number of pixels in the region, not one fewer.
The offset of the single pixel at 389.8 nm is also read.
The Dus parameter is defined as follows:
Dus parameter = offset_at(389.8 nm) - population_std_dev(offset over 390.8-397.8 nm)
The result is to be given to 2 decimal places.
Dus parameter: -0.76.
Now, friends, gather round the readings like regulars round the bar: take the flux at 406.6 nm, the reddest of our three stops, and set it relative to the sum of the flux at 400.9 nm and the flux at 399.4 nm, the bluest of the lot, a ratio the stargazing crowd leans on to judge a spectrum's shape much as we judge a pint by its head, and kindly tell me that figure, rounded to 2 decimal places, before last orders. 0.44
